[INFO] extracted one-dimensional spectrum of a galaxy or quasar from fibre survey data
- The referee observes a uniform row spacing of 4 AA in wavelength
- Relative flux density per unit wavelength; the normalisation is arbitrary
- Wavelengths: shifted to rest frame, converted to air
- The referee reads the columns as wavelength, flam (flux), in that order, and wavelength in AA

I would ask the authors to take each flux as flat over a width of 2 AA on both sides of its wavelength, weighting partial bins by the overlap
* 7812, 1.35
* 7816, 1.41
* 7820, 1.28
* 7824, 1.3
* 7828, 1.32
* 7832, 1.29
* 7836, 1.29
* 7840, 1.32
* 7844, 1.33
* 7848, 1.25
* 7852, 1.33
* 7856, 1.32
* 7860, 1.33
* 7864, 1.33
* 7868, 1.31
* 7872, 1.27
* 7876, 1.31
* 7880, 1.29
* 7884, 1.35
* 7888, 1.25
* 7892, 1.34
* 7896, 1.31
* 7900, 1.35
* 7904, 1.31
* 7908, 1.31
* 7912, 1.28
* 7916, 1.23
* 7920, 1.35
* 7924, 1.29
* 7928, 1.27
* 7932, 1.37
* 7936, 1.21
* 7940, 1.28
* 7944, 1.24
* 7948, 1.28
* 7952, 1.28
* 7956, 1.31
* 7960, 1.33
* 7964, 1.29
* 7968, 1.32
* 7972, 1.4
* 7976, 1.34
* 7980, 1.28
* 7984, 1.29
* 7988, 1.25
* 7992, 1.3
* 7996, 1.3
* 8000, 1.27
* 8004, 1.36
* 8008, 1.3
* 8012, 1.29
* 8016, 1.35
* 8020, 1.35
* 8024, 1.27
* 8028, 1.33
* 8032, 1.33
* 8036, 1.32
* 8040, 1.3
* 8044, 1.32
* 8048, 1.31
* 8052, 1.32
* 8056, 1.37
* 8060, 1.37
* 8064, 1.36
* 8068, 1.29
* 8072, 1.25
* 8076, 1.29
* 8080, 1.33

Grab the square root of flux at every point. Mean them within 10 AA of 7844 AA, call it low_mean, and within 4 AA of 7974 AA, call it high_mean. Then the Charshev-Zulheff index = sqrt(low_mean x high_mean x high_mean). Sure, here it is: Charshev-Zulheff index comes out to 1.25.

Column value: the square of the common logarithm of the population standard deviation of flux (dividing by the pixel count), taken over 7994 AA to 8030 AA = 2.19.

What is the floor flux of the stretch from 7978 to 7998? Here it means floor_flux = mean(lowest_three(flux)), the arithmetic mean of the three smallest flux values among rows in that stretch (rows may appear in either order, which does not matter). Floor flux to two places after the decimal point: 1.27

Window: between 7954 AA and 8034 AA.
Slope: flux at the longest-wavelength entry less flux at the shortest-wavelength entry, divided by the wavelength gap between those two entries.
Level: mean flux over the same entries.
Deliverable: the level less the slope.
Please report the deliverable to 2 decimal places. 1.31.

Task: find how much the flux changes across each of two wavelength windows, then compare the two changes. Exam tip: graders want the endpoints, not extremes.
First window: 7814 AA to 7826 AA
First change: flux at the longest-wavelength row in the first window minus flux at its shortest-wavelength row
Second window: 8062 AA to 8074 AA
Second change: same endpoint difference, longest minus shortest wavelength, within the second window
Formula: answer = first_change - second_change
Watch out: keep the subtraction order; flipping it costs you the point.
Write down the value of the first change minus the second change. 0.00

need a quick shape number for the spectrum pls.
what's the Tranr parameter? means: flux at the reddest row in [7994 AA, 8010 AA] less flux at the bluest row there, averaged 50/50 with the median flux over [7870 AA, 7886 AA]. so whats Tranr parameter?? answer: 0.65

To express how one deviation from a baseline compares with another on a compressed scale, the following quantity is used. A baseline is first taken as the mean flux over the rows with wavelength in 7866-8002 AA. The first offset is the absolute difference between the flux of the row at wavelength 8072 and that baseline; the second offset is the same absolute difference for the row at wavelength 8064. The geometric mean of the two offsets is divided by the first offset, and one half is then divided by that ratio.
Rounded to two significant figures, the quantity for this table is 0.45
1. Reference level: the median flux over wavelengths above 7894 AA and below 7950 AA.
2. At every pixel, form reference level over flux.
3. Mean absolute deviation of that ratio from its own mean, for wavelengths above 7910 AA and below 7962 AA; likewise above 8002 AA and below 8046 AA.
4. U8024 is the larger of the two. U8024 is 0.026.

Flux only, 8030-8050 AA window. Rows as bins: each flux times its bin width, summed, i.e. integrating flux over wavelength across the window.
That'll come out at 26.3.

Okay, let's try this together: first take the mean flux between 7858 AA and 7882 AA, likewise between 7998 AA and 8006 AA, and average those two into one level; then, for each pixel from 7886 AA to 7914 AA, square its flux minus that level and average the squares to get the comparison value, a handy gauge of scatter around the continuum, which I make 0.0010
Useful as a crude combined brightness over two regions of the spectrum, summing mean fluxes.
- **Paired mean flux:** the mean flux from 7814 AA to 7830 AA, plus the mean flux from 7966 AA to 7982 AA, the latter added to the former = 2.66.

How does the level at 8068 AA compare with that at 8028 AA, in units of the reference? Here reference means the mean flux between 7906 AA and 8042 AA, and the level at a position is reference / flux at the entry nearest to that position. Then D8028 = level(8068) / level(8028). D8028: 1.03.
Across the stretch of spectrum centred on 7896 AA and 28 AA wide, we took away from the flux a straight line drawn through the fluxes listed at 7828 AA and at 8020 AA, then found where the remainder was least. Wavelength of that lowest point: 7888 AA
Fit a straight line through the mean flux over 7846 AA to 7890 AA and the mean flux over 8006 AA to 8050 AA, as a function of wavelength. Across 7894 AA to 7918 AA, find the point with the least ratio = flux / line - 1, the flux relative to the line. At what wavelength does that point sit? 7916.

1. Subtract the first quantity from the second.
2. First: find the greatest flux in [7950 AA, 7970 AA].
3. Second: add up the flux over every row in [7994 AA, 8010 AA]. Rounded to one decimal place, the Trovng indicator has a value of 3.9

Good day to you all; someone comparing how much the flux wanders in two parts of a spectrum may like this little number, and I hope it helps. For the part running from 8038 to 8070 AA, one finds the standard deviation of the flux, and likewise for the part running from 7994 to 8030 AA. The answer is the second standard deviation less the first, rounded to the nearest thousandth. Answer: 0.003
